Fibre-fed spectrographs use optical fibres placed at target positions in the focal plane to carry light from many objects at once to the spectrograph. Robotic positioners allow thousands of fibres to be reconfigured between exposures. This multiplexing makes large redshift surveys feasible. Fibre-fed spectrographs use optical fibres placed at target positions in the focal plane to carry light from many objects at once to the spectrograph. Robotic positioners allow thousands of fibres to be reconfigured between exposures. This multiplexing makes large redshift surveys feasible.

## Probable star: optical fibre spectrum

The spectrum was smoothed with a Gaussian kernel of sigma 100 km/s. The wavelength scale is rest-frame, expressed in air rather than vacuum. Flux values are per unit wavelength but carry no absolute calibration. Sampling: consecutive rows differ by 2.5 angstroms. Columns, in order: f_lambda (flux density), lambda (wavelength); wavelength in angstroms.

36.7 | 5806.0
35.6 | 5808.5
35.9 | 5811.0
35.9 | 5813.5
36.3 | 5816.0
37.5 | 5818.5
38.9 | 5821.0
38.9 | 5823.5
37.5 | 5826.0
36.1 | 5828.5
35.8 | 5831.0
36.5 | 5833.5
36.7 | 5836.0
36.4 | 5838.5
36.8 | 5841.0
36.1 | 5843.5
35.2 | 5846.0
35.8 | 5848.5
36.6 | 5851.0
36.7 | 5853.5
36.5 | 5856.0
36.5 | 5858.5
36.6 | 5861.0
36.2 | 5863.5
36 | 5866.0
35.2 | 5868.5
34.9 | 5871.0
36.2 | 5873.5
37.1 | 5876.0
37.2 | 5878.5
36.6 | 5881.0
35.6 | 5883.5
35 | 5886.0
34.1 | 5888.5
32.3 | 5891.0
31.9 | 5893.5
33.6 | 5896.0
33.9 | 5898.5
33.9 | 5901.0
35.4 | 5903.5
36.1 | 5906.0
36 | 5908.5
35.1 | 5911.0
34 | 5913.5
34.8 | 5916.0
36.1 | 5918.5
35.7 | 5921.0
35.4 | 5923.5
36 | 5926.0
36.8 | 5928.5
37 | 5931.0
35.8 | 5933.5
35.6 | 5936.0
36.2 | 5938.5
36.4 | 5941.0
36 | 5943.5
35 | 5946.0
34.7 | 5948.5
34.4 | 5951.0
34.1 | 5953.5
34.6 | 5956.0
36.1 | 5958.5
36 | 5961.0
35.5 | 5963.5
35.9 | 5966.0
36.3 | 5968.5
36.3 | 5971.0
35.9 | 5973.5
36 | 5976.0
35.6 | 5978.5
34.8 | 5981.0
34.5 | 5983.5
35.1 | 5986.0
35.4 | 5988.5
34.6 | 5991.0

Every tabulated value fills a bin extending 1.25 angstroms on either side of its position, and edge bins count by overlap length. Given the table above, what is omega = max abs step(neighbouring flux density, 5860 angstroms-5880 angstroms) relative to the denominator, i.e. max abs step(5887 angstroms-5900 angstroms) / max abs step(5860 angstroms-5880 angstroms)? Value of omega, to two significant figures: 1.4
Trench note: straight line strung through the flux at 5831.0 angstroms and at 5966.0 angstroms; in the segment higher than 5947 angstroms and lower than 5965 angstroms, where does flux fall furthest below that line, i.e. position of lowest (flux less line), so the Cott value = 5953.5 angstroms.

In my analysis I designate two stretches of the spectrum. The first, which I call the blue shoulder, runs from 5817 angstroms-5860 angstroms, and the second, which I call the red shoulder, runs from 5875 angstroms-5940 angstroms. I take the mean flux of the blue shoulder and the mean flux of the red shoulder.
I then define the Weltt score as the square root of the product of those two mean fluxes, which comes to 36.0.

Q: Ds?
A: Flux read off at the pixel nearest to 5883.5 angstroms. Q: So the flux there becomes 35.6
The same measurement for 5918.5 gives 36.1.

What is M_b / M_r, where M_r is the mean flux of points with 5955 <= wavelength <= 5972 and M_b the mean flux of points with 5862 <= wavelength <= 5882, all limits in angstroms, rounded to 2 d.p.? 1.01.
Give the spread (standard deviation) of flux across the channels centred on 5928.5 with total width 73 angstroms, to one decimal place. 1.1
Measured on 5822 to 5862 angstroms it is 0.8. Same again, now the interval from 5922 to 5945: 0.5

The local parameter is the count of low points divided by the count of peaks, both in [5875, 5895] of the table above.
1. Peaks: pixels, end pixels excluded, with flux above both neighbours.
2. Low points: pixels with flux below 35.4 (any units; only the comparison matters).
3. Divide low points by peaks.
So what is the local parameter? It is 4.0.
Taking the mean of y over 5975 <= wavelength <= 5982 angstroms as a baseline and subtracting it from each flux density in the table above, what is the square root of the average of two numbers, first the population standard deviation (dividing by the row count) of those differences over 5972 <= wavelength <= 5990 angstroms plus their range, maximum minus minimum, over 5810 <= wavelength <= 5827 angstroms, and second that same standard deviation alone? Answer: 1.42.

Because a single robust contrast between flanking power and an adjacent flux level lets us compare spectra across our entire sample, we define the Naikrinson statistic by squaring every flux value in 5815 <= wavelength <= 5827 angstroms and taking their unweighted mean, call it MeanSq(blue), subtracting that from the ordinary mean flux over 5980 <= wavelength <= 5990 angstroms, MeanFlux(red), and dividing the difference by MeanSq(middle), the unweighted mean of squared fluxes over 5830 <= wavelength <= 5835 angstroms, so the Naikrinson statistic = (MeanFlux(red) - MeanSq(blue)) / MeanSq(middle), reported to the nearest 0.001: -1.068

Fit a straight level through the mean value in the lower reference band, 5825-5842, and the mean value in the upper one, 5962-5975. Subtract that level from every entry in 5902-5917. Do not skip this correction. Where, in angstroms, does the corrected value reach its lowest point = 5913.5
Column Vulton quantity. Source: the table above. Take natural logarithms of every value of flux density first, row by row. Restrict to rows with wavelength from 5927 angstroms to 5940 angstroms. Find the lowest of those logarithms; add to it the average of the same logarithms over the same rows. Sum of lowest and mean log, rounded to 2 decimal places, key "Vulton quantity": 7.16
